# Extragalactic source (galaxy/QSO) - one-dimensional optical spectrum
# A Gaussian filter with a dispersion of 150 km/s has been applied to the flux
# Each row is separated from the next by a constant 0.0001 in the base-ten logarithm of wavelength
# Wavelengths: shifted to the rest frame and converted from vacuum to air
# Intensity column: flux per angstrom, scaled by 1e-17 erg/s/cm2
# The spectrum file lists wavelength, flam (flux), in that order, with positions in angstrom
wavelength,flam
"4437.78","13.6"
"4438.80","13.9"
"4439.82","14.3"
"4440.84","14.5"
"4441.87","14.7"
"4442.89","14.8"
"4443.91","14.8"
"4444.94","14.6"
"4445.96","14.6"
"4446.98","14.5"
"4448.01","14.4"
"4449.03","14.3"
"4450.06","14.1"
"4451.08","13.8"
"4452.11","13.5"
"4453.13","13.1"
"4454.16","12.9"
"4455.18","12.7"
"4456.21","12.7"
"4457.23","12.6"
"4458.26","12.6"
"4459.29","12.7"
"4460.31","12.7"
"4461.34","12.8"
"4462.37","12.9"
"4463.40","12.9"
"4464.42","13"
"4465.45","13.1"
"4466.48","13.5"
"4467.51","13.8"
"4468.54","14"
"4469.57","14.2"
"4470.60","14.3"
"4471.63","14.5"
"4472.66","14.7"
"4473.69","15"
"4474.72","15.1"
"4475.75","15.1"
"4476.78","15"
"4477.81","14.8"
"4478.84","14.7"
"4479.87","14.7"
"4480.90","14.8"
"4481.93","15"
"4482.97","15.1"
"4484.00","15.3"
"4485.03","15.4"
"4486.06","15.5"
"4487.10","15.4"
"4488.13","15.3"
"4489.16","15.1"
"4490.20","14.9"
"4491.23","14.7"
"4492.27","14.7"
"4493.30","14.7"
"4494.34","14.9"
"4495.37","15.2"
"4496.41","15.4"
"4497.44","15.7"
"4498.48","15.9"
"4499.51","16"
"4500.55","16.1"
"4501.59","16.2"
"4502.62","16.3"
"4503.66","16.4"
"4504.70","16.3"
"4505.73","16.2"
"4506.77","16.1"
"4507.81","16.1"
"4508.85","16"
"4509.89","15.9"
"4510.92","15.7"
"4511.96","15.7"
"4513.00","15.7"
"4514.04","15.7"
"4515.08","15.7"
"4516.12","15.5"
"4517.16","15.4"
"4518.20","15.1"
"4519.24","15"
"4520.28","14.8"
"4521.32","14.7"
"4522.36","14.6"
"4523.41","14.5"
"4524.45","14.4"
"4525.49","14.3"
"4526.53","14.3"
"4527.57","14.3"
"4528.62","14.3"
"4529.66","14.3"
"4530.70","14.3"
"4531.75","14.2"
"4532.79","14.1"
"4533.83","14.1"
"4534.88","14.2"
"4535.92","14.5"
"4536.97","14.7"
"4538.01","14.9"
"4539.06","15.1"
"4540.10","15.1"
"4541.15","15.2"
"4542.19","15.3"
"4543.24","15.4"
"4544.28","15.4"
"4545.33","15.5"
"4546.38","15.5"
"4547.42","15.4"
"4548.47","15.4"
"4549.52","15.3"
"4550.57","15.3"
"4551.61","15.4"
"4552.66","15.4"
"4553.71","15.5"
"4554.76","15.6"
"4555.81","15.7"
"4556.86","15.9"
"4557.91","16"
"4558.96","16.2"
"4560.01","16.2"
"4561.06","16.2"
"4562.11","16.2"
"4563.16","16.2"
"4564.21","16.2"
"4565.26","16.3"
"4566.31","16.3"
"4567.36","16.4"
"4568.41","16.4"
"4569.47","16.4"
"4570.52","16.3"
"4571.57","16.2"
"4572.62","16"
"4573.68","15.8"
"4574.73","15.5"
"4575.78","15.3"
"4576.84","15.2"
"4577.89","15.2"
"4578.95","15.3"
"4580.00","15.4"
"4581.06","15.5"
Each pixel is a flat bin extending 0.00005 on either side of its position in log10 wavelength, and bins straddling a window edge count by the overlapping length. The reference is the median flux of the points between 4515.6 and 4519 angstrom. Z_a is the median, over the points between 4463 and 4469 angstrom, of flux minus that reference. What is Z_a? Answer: -2.10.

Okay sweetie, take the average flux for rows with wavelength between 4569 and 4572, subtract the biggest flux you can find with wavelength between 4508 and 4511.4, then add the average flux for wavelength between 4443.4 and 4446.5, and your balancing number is 15.0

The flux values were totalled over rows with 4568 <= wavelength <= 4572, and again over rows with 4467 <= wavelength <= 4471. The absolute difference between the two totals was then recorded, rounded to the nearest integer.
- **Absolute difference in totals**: 9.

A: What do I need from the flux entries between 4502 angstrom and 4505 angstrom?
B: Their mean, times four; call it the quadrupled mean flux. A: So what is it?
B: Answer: 65.3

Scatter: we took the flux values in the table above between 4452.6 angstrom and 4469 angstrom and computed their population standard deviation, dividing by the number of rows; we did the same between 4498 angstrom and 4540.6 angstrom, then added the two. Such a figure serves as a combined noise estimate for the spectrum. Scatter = 1.17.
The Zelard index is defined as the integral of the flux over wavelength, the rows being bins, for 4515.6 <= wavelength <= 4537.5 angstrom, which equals 319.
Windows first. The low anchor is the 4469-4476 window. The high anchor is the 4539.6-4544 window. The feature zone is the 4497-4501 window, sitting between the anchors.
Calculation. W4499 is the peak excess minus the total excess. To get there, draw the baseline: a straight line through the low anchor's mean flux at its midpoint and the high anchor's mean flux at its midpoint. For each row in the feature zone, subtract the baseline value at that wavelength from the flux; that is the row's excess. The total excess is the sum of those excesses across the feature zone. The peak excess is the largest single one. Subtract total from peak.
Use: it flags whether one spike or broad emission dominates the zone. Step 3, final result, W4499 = -3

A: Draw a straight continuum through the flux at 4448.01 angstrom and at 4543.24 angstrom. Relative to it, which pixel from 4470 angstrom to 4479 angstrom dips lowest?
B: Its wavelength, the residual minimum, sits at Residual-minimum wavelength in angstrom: 4470.60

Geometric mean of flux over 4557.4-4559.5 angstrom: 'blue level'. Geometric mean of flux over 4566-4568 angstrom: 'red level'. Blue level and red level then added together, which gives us 32.4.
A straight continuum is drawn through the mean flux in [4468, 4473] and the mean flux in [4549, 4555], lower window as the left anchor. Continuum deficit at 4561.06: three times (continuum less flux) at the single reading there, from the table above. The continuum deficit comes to -2.0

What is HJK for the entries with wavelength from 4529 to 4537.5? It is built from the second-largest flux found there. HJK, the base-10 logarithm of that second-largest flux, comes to 1.161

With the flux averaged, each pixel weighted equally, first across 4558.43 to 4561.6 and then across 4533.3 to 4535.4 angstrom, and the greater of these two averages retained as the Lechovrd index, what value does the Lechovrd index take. 16.2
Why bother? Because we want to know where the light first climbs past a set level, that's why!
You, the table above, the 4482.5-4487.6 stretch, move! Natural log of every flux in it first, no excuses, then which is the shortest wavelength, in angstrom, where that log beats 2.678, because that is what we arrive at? 4482.97 angstrom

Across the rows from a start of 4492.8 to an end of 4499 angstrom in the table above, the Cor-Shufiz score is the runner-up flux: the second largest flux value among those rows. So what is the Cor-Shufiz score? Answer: 15.7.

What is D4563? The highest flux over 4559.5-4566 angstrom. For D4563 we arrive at 16.3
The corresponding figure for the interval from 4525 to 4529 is 14.3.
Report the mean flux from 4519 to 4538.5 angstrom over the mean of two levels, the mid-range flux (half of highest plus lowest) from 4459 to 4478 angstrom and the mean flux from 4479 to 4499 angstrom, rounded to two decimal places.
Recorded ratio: 0.99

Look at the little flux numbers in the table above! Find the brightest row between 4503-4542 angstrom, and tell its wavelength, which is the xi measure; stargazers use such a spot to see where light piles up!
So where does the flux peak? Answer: 4503.66 angstrom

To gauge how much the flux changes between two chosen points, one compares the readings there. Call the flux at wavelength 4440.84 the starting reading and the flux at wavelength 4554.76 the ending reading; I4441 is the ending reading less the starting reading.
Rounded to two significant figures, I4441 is 1.1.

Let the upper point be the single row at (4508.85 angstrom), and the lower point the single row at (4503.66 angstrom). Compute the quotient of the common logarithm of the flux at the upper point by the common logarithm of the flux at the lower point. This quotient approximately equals 0.99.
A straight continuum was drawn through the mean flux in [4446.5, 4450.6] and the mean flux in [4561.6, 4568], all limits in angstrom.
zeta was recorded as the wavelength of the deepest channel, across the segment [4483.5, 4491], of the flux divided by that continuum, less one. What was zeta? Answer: 4490.20 angstrom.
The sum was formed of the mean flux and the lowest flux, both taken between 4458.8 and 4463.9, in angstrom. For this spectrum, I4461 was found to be 25.5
